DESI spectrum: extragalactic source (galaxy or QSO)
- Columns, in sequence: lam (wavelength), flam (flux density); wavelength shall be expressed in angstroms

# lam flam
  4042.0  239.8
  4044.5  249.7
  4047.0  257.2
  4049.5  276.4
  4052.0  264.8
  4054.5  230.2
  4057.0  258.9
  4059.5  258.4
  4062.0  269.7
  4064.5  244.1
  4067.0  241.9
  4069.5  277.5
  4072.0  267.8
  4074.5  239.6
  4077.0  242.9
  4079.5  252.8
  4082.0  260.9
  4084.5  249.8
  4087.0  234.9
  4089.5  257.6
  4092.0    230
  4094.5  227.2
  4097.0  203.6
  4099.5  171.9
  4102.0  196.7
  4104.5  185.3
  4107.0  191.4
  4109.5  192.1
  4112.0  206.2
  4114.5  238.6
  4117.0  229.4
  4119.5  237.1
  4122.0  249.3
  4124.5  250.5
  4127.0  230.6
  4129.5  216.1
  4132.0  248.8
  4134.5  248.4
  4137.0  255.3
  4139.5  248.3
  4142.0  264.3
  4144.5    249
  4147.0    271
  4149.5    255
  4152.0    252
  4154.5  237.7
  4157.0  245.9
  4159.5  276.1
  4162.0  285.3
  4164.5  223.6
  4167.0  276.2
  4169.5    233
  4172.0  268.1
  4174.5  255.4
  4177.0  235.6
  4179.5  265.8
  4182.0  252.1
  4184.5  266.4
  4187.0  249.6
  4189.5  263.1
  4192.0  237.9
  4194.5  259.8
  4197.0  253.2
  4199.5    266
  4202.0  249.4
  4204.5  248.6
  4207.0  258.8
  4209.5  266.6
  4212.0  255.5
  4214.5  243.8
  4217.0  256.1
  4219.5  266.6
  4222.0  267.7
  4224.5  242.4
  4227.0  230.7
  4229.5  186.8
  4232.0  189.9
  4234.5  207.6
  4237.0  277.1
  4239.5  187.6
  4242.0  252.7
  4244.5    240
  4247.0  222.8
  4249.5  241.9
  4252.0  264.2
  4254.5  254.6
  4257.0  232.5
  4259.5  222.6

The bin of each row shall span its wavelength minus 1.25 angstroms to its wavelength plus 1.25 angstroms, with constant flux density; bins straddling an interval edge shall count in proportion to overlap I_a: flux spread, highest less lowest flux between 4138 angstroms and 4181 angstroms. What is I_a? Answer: 62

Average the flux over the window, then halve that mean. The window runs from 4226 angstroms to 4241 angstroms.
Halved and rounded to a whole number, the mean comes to 107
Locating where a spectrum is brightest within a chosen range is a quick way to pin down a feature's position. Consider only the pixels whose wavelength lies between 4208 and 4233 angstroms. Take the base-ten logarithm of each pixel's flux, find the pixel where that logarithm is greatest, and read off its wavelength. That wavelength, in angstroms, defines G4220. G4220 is 4222.0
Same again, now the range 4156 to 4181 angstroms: 4162.0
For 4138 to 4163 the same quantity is 4162.0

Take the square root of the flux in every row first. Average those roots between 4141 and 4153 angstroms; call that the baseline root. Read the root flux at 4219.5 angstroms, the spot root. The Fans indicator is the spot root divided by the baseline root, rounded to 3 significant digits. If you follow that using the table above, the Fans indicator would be 1.02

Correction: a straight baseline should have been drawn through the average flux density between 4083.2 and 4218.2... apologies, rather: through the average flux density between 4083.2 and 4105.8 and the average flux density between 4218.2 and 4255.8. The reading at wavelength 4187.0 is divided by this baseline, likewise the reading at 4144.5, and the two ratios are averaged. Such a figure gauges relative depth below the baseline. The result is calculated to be 1.10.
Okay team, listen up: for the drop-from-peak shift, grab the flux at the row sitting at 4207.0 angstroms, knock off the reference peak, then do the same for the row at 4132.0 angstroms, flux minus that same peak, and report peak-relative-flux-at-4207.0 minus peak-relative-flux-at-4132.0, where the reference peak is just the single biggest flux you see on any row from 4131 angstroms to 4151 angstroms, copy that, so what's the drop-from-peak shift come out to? 10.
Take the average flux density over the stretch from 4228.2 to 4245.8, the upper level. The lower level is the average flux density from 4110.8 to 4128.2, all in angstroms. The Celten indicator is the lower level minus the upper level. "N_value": 14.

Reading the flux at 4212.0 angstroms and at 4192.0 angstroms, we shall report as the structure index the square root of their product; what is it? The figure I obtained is 247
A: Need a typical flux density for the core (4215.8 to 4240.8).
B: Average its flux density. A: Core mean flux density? 231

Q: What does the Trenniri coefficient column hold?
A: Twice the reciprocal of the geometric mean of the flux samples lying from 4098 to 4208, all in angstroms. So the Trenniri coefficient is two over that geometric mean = 0.0083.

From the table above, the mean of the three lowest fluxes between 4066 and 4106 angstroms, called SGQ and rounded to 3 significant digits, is 185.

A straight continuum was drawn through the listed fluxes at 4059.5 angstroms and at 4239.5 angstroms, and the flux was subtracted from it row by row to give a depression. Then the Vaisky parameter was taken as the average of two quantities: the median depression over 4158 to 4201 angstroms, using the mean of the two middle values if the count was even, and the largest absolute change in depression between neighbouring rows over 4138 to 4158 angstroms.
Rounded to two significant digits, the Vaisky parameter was -15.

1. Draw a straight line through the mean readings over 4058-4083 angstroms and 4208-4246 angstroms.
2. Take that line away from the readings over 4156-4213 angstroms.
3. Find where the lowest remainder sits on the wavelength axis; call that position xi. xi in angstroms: 4164.5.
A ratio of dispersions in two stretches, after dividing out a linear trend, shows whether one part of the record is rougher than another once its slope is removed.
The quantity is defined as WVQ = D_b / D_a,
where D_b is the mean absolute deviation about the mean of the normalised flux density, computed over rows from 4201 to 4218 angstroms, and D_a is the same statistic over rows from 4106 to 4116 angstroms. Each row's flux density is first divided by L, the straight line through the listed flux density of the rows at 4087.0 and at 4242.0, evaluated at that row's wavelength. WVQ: 0.34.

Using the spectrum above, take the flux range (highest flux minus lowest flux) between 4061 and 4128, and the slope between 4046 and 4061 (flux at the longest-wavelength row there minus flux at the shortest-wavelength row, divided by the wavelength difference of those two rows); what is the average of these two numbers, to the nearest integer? 53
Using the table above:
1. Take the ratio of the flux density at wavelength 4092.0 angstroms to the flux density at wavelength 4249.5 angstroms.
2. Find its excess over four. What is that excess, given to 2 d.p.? -3.05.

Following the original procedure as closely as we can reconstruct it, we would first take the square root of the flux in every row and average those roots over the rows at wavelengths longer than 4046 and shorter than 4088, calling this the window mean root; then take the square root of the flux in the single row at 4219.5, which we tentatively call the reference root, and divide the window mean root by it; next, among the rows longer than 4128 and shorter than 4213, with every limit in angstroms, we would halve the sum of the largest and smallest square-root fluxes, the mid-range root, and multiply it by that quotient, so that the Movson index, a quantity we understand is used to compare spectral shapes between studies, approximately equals 15.4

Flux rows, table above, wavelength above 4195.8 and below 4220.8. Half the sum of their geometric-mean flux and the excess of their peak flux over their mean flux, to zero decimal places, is 133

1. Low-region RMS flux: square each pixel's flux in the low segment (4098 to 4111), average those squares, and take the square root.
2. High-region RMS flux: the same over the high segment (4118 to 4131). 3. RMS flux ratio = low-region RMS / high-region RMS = 0.79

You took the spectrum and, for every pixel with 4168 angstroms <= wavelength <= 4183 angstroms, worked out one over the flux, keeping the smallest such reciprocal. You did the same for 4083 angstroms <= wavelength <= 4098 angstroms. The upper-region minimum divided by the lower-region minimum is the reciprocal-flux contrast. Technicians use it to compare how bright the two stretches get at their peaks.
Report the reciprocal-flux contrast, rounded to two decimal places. 0.96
